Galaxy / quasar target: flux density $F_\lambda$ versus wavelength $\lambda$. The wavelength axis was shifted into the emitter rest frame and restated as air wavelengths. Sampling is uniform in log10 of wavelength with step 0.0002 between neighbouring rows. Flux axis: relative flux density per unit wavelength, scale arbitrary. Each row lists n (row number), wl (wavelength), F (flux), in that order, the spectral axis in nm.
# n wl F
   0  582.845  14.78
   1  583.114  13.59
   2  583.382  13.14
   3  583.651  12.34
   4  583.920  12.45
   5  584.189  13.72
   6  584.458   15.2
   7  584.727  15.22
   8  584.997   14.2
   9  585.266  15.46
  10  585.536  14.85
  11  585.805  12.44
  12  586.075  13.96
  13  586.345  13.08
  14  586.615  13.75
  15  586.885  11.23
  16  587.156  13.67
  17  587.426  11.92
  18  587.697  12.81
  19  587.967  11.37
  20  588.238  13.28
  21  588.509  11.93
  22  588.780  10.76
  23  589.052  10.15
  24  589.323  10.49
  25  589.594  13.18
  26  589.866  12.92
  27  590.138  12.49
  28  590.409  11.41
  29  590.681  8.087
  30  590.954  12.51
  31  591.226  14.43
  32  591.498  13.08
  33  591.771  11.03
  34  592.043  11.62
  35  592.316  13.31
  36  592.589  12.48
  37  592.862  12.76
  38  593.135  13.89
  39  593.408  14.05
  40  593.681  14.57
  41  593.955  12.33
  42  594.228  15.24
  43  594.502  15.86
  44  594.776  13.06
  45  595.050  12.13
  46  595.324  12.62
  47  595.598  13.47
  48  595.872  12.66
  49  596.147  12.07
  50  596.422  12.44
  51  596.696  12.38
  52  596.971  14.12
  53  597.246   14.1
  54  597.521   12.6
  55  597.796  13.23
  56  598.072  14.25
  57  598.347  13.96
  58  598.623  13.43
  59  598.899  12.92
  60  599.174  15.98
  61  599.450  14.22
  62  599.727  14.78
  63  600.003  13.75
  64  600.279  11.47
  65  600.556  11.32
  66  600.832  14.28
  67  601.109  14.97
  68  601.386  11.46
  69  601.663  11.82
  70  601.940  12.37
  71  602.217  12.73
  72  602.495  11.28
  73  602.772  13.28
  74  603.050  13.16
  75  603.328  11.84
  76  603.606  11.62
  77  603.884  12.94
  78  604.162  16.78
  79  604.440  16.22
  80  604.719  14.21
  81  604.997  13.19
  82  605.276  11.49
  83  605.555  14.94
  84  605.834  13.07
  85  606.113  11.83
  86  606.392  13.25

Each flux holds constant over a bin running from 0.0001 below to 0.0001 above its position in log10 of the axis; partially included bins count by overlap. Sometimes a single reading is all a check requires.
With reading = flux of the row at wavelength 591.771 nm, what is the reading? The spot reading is 11.03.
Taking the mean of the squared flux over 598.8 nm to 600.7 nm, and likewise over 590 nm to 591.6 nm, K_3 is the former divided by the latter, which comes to 1.25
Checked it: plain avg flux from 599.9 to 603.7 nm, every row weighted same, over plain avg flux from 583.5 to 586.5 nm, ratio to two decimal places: 0.90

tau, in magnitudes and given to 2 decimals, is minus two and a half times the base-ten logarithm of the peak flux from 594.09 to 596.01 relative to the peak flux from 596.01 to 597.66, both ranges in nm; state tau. -0.13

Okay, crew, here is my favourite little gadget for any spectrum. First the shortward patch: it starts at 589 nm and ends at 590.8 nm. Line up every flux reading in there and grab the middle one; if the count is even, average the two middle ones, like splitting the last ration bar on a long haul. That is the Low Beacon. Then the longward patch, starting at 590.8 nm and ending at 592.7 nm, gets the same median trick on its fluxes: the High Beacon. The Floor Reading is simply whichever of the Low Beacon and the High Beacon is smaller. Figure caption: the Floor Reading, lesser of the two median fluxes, 11.4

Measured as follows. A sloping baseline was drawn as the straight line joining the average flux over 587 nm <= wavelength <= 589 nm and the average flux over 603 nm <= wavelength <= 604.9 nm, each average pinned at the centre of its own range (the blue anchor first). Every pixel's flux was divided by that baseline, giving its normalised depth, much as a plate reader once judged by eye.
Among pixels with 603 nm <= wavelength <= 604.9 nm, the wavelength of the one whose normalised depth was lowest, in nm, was 603.606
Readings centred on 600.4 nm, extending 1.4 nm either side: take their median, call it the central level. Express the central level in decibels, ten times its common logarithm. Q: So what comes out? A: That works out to 11.46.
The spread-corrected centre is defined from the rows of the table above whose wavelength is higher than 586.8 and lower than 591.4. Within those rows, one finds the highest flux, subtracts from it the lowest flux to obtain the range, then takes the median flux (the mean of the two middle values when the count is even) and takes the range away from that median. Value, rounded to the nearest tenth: 5.6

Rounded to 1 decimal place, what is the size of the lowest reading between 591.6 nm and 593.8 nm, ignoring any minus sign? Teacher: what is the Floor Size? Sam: 11.0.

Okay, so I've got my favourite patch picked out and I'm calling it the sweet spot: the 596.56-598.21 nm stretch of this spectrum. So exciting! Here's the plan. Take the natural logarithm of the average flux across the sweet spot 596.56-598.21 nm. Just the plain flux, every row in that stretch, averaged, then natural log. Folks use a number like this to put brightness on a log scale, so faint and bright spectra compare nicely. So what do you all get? 2.60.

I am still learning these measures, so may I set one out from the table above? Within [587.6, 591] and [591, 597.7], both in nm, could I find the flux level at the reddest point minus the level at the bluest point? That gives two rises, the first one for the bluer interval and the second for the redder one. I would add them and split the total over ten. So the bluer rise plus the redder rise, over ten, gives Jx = -0.2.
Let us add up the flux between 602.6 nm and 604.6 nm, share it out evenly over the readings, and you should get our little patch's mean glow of 13.7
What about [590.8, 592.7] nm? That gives 12.6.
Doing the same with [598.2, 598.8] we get 13.7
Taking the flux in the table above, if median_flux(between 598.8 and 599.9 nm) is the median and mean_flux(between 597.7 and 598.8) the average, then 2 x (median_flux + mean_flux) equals 56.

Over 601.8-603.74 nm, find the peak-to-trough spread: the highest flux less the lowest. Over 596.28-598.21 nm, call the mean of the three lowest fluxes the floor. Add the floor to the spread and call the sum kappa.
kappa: 14.5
